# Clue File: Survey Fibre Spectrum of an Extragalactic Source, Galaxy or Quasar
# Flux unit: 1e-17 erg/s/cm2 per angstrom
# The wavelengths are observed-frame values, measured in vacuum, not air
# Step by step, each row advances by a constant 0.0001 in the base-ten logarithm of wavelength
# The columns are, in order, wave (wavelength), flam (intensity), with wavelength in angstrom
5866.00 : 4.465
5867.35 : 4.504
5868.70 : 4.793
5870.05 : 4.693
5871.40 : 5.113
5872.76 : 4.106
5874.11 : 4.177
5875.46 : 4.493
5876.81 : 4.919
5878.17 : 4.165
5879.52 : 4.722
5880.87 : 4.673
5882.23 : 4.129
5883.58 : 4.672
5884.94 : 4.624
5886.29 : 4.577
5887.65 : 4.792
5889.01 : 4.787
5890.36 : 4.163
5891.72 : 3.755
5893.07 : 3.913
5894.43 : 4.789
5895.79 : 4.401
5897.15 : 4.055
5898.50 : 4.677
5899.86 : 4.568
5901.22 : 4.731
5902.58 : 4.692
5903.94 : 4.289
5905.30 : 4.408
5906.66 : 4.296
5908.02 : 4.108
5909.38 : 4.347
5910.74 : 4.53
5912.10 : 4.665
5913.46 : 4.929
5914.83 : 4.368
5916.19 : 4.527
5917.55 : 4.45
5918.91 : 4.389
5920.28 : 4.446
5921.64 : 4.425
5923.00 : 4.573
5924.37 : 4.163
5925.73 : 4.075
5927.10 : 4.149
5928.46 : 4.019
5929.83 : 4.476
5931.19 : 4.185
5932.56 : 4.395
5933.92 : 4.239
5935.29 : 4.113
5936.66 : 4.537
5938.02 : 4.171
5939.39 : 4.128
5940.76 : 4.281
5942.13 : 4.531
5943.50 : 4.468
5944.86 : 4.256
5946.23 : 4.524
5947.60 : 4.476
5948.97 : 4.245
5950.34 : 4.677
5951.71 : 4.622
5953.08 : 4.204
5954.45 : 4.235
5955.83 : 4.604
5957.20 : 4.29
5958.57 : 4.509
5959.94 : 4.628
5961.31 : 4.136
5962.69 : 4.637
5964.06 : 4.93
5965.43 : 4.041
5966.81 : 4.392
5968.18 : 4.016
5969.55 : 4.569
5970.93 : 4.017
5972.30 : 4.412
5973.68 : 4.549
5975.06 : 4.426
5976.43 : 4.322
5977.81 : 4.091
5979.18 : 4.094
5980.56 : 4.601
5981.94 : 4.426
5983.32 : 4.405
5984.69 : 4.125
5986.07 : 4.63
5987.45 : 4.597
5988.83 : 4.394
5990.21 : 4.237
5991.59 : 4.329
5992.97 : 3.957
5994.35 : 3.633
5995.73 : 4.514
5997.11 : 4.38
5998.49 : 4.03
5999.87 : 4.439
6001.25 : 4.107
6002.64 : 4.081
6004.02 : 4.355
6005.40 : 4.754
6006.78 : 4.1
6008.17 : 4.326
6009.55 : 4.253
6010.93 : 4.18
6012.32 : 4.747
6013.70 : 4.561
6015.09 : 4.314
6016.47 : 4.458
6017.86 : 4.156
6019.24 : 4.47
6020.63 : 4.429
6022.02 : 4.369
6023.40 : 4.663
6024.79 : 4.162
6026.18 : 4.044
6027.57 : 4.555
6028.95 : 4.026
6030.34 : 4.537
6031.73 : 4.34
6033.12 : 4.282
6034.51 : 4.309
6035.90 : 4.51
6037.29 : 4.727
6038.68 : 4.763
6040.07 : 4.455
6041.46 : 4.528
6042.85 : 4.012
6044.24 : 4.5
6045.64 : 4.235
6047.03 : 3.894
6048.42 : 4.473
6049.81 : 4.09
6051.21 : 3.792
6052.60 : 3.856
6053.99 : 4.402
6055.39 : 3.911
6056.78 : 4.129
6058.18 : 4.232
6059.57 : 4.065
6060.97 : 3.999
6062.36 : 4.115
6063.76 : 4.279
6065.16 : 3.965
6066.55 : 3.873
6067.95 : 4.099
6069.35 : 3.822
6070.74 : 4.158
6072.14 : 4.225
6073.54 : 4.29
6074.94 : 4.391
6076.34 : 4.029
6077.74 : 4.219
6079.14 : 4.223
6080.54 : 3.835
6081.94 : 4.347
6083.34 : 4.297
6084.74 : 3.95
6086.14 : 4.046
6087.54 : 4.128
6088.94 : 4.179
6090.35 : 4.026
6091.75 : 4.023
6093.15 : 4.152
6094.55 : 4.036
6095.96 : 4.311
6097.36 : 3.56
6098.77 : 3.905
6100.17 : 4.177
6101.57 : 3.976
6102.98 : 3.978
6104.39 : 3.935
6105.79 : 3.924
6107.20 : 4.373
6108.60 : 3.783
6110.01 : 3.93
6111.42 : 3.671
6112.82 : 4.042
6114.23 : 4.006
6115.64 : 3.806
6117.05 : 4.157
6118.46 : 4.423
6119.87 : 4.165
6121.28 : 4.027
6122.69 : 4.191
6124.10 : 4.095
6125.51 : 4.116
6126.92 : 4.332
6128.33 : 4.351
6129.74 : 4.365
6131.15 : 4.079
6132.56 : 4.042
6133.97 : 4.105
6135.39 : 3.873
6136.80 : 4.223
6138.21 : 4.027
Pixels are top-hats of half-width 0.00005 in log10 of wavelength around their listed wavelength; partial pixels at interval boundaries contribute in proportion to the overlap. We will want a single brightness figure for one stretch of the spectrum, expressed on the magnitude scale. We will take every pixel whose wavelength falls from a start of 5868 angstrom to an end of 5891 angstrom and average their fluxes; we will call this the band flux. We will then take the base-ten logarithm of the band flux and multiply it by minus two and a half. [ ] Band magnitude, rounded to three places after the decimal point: -1.649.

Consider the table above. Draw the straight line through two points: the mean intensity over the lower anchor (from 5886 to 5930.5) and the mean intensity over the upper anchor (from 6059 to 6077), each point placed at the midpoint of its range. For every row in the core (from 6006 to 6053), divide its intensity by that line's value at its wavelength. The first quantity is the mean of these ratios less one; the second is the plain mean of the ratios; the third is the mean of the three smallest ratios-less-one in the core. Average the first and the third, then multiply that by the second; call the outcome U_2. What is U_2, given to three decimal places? -0.017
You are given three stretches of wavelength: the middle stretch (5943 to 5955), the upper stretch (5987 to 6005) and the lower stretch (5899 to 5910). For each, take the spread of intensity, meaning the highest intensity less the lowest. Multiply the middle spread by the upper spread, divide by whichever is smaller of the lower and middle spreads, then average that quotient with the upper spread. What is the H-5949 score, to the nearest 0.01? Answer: 0.96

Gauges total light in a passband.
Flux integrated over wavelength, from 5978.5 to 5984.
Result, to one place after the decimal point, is 24.1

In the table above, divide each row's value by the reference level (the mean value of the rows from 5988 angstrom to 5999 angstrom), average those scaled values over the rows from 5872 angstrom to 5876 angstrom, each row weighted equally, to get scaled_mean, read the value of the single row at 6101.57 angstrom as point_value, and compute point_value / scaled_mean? 3.91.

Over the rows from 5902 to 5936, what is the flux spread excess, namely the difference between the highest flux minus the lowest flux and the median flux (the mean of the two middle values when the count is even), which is -3.5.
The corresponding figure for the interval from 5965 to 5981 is -3.8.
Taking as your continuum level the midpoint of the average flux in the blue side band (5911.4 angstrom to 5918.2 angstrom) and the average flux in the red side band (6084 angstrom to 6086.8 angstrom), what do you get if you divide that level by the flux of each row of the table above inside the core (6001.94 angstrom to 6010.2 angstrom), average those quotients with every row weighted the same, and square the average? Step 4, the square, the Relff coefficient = 1.00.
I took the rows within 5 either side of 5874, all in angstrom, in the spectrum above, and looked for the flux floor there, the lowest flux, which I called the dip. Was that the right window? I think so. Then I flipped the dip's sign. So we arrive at -4.11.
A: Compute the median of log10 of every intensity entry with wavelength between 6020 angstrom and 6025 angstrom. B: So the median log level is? 0.643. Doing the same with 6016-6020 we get 0.649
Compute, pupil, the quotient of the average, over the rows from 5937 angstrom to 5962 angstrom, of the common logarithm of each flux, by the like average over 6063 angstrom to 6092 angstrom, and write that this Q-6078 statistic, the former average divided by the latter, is 1.05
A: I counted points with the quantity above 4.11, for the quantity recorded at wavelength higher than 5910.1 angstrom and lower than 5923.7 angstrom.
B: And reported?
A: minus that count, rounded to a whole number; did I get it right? -10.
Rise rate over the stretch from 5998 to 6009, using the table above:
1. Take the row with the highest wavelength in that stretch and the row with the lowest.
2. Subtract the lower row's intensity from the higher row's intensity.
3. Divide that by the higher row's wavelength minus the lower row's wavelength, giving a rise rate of 0.031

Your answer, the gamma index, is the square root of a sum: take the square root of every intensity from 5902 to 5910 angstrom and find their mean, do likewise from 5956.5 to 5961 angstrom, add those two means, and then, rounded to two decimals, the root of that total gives 2.05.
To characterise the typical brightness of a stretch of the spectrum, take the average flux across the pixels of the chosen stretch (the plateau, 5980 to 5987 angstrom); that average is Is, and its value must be 4.44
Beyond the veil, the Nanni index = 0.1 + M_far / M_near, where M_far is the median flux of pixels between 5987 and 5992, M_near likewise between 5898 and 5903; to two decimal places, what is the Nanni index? 1.03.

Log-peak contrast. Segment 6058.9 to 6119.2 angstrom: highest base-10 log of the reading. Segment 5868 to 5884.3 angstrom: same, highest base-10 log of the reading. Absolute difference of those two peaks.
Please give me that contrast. 0.063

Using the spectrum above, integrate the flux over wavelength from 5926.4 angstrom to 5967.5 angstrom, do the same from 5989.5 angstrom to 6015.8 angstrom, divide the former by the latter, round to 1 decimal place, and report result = 1.6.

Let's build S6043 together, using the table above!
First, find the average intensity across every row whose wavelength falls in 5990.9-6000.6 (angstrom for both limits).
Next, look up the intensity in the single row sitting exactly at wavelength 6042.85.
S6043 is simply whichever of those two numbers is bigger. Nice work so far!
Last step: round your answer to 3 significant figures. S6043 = 4.18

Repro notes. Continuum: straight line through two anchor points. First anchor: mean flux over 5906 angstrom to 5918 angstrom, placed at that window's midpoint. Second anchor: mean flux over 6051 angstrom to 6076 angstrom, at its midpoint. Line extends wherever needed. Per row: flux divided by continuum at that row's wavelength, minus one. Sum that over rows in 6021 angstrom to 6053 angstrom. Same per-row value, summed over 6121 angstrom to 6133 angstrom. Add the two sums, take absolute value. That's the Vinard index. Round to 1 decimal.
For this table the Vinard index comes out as 1.4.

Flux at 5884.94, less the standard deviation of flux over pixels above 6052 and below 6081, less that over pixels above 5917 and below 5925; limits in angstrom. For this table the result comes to 4.3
